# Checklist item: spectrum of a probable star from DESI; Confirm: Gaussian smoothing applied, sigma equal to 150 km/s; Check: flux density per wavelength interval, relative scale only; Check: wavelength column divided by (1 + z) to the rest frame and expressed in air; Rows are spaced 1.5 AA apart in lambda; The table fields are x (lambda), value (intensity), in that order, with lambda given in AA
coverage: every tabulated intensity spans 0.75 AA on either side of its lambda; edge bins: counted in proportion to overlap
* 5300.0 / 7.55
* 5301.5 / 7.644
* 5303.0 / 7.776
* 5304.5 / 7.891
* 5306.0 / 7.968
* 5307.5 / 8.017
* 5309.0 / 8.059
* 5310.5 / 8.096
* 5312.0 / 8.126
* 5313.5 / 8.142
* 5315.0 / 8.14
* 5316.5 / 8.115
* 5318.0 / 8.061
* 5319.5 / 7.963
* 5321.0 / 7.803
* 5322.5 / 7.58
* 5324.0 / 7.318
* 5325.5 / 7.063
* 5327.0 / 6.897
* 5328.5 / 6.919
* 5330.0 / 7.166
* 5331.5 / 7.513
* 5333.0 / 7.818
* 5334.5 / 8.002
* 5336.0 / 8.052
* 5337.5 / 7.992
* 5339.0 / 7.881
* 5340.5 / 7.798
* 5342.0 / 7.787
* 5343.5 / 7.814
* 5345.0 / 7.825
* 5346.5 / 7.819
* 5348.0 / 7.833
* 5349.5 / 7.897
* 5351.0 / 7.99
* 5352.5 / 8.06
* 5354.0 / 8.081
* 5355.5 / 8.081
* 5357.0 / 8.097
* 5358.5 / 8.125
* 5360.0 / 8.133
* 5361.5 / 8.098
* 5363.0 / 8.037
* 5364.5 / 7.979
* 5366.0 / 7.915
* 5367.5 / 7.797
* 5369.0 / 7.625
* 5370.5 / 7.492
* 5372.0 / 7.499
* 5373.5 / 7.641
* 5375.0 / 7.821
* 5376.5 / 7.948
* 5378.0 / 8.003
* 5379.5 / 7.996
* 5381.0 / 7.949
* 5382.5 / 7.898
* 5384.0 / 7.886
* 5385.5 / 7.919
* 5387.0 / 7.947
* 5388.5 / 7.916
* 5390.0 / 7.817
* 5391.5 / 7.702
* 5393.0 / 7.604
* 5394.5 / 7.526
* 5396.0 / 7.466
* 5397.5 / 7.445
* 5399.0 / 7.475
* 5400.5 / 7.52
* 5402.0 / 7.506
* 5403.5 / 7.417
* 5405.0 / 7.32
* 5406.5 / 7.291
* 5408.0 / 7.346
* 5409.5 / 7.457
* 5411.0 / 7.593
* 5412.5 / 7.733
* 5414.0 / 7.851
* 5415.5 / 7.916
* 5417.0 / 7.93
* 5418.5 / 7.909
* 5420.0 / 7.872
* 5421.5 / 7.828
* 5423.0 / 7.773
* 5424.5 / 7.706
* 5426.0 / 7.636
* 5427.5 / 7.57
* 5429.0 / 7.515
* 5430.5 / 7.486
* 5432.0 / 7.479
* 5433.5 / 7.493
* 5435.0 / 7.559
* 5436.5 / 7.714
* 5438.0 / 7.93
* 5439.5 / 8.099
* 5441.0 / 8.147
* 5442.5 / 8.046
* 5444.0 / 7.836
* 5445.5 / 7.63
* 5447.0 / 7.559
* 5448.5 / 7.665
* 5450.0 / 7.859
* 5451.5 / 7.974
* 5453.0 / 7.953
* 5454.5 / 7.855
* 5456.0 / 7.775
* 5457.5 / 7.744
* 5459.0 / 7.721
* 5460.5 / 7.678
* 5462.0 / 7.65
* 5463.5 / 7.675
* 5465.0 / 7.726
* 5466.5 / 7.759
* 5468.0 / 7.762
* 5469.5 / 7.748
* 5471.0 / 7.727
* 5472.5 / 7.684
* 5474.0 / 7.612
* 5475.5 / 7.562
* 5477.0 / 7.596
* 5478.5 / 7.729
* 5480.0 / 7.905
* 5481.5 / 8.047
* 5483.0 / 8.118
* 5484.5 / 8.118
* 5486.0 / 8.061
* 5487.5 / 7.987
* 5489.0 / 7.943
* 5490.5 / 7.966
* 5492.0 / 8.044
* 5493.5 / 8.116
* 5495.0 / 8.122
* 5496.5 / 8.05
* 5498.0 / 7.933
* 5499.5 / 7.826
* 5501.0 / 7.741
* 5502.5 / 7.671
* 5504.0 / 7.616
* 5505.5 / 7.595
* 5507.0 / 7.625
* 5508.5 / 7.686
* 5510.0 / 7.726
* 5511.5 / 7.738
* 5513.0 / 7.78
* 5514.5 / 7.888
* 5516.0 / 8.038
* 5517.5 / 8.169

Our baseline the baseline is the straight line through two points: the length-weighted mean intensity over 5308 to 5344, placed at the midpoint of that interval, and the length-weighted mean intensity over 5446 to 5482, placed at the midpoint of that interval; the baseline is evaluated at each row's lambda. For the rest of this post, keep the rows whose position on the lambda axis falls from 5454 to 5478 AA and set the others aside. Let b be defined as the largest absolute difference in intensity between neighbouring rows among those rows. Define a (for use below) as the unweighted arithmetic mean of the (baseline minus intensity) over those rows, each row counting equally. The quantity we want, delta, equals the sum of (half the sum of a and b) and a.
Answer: 0.10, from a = 0.04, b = 0.080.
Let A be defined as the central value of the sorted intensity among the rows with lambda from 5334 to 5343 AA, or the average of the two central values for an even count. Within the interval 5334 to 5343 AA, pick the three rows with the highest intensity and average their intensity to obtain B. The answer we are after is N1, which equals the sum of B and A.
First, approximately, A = 7.94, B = 8.02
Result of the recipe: 16.0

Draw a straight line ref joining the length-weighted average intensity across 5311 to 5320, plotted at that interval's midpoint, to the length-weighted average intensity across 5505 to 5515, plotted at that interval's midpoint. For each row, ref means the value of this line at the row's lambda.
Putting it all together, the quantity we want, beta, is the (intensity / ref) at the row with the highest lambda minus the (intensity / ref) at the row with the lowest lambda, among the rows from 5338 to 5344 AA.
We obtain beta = -0.007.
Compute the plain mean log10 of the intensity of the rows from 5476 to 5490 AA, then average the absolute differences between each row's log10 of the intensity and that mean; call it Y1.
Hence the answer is 0.0074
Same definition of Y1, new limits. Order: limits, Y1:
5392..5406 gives 0.0033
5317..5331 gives 0.0224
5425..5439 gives 0.0061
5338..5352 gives 0.0027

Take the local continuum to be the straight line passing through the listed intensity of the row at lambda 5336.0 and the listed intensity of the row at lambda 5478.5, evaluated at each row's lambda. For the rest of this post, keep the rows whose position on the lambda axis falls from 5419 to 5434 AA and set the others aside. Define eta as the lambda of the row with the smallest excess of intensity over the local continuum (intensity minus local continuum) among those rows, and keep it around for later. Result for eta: 5432.0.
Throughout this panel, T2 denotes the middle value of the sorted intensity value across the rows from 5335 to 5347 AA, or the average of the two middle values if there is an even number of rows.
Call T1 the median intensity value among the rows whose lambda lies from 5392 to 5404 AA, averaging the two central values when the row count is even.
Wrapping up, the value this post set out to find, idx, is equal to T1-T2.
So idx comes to -0.33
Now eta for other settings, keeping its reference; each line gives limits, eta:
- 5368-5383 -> 5370.5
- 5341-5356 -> 5342.0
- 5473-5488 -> 5475.5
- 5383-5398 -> 5397.5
